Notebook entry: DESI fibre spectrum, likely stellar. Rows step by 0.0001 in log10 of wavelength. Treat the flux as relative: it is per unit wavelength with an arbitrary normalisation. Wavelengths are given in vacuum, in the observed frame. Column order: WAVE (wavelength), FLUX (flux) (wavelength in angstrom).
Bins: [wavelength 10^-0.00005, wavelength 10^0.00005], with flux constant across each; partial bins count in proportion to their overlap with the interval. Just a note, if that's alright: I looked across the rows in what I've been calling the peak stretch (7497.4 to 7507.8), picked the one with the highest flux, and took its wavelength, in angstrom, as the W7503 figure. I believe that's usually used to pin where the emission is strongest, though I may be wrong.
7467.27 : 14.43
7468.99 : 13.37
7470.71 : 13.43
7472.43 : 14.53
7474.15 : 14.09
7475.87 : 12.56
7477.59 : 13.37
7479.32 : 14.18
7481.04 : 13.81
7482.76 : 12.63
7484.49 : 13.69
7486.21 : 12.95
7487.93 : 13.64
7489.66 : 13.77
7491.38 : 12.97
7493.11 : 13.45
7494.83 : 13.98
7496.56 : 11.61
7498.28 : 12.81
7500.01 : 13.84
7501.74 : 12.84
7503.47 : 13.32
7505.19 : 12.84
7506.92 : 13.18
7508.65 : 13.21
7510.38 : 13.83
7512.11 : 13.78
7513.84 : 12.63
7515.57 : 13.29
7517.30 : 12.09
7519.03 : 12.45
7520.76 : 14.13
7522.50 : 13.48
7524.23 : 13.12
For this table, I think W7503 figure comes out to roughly 7500.01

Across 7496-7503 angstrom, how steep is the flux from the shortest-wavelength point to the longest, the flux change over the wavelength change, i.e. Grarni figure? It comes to 0.24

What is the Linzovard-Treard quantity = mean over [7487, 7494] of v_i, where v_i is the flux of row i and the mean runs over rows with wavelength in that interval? 13.5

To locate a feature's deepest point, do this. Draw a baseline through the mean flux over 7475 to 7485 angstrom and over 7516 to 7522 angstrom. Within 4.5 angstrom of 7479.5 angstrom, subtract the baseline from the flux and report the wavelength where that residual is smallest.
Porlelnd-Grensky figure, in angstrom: 7475.87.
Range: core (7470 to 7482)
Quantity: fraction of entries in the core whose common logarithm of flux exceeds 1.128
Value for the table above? 0.7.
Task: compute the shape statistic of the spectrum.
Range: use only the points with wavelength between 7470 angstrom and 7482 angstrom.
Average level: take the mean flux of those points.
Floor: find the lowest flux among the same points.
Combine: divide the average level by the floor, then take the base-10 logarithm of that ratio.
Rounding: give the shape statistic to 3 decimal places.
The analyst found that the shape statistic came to 0.038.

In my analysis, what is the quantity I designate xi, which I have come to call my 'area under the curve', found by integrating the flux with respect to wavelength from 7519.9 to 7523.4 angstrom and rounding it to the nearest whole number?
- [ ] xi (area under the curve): 48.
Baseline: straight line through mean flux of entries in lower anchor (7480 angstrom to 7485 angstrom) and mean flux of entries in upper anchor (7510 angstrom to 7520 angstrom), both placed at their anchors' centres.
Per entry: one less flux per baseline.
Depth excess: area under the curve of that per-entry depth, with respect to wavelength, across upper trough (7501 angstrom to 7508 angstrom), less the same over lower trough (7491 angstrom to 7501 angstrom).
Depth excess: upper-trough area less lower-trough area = -0.05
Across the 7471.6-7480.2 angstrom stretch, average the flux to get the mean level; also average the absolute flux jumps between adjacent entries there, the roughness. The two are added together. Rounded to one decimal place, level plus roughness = 14.6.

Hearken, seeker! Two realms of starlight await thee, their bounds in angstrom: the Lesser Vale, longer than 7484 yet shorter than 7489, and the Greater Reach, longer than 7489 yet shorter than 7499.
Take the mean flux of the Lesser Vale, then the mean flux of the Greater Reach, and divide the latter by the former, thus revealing 0.976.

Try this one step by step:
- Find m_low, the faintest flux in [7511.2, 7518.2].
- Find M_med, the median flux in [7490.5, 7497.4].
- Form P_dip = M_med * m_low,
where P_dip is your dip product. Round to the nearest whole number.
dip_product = 160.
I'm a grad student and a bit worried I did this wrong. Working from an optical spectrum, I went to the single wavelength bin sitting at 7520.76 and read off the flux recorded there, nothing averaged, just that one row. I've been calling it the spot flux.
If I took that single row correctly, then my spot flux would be 14.13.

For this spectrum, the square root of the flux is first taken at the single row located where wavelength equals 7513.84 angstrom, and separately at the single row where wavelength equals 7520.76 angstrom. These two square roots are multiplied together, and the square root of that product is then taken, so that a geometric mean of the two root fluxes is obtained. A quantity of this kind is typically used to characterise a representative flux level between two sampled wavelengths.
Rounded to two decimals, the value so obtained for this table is 3.65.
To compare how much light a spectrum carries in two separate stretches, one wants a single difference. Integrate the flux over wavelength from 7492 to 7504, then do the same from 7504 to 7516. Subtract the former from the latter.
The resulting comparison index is 2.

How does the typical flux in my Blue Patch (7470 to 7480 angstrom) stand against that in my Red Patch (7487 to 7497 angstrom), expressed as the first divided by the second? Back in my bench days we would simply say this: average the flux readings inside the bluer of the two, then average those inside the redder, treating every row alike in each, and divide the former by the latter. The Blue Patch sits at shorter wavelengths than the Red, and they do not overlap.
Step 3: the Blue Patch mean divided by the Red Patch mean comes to 1.03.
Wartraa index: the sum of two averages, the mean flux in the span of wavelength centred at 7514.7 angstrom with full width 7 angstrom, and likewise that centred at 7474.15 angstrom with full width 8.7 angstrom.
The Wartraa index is 26.54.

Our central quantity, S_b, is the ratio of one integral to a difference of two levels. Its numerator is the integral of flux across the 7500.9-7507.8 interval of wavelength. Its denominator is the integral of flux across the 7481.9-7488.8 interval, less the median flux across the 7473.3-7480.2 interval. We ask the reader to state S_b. 1.16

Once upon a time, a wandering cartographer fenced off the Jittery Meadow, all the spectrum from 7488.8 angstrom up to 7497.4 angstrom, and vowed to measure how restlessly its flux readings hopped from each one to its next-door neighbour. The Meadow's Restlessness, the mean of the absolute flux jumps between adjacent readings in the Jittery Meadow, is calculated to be 1.0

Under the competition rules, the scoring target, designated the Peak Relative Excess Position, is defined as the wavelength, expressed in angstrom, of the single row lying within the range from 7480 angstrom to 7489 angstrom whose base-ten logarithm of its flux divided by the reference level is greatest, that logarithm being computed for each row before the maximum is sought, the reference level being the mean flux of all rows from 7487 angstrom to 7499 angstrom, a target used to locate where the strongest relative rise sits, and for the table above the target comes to 7481.04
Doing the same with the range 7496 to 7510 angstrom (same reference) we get 7500.01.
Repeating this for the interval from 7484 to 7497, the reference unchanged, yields 7494.83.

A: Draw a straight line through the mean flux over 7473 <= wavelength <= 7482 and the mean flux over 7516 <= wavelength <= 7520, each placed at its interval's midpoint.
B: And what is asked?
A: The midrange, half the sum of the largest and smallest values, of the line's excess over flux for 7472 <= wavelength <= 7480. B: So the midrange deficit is 0.2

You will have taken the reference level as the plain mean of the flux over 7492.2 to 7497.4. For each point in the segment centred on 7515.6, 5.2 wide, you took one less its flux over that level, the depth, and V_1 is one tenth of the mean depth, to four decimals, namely 0.0026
